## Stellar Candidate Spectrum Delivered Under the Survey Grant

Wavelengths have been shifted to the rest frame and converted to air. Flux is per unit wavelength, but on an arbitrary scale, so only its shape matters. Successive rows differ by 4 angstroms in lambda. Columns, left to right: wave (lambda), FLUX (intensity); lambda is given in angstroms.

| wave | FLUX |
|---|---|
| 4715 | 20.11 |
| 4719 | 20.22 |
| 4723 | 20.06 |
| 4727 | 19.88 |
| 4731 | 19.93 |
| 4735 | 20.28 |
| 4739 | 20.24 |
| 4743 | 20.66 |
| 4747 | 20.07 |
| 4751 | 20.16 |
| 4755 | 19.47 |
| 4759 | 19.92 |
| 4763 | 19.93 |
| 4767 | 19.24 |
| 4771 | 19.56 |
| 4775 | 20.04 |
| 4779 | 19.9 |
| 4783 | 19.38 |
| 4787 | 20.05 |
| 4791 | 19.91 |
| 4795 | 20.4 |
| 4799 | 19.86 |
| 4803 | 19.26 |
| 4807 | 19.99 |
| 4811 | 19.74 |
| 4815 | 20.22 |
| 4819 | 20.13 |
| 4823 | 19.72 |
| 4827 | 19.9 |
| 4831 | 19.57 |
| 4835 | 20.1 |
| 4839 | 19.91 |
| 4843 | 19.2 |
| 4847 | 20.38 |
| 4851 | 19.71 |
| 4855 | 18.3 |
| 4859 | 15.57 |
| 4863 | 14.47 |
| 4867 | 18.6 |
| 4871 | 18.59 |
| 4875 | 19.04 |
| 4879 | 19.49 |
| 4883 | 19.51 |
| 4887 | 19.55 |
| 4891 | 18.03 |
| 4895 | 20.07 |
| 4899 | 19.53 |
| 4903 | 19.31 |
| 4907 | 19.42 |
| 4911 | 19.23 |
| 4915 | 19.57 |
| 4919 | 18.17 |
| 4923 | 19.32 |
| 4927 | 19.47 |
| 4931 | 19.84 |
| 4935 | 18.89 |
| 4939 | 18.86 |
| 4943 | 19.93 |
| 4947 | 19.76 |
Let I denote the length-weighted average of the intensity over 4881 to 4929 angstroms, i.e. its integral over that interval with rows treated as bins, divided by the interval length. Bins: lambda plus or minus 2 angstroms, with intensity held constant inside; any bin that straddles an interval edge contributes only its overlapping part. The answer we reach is 19.3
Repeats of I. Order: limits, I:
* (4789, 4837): 19.9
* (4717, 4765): 20.1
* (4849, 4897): 18.4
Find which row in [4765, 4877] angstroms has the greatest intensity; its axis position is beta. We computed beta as 4795 angstroms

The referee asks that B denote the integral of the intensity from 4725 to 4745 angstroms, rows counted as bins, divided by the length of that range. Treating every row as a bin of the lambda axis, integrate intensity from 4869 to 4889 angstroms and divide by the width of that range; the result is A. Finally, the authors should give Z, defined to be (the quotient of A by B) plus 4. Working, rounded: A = 19.2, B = 20.2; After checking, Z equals 4.95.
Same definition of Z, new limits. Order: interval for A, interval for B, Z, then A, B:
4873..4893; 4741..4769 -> 4.96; 19.1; 19.9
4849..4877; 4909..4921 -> 4.93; 17.8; 19.0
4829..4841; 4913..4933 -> 5.03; 19.9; 19.3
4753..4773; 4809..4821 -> 4.98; 19.6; 20.0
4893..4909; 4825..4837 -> 4.99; 19.6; 19.9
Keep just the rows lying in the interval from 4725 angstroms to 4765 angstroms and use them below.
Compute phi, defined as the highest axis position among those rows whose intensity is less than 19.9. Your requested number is 4755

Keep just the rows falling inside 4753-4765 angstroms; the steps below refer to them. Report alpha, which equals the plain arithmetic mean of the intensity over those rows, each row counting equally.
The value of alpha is 19.77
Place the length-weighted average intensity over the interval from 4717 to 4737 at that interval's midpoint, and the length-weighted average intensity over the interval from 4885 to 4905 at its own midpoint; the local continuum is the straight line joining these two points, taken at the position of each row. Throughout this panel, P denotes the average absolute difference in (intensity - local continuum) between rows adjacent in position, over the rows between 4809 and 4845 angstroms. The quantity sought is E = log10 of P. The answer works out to -0.44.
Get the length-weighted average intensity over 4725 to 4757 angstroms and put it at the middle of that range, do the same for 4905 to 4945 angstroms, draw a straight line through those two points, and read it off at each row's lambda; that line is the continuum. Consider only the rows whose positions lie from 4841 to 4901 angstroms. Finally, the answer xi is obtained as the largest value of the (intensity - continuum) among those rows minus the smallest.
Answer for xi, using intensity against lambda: 5.8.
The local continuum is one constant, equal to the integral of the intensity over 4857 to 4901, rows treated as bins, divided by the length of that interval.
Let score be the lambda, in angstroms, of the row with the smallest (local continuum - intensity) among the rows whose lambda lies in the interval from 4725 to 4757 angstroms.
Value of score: 4743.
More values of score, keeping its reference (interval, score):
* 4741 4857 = 4743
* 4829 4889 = 4847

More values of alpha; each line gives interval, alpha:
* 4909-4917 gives 19.40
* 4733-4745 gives 20.39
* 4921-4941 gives 19.28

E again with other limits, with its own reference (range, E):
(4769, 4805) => -0.35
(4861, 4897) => 0.04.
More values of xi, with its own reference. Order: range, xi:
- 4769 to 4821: 1.1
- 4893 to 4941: 1.8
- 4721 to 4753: 0.9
